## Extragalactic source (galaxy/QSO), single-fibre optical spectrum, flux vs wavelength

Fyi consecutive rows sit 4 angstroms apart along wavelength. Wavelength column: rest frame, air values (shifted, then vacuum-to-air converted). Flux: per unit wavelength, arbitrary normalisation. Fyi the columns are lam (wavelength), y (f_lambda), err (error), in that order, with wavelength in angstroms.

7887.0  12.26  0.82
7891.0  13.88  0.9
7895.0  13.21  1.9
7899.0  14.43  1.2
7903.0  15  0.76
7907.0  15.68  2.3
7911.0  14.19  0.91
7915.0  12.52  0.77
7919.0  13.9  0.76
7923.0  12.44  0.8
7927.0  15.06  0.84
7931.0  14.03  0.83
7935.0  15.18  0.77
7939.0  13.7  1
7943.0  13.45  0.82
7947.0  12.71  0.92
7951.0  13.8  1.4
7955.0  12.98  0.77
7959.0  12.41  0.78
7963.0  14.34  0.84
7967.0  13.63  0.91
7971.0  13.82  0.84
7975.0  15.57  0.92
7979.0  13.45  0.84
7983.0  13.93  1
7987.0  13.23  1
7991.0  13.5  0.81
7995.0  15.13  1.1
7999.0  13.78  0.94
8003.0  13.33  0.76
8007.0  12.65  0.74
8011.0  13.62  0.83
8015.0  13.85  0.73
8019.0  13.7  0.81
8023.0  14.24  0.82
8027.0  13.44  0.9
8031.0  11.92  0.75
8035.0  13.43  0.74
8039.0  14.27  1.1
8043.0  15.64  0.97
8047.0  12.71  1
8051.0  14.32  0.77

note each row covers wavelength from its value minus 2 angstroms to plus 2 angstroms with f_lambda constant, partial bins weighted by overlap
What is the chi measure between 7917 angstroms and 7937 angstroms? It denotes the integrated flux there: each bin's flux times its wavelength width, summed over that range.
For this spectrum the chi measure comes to 282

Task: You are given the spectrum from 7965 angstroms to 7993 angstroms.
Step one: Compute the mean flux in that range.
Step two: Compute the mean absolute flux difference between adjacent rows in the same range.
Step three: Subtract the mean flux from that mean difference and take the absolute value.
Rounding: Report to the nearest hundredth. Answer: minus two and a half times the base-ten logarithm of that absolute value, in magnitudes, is -2.78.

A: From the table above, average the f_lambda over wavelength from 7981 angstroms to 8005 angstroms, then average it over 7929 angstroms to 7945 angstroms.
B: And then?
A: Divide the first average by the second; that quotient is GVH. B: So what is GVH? 0.98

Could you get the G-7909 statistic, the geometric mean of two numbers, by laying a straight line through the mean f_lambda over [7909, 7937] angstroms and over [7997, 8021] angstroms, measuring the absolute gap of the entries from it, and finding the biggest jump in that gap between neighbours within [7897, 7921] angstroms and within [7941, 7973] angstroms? 1.2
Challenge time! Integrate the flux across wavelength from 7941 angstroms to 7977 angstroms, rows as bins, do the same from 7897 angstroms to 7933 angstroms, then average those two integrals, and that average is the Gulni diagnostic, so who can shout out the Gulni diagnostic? 500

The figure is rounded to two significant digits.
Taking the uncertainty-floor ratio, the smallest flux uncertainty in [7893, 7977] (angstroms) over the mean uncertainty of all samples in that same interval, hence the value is 0.76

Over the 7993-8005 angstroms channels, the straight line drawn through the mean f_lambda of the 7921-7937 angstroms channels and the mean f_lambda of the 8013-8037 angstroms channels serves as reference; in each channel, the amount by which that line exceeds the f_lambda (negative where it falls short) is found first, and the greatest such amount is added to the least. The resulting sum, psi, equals -1.2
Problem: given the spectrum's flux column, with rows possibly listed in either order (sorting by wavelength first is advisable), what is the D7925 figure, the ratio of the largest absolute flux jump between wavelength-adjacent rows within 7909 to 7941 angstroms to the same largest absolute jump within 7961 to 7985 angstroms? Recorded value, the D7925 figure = 1.24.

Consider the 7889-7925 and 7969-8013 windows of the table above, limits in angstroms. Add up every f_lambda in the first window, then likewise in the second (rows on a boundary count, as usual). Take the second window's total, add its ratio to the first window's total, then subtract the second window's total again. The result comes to 1.2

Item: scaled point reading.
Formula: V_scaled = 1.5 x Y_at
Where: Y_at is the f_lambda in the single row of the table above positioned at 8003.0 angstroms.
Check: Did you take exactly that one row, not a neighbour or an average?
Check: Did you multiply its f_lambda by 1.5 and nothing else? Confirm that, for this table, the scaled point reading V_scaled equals 20.0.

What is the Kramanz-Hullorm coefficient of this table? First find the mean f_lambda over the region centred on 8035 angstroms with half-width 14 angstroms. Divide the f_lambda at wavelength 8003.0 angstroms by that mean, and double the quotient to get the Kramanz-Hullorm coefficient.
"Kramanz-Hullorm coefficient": 1.95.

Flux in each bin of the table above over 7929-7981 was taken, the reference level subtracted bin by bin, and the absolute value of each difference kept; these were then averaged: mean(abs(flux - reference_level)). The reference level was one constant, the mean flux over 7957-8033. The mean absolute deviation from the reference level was 0.63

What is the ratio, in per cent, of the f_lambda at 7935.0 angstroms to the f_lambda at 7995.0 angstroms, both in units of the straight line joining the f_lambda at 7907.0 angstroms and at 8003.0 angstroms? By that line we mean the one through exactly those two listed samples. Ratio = 91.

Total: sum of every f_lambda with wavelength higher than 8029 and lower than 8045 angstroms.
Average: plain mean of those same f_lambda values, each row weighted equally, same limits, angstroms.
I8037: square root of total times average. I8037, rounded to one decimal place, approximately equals 27.6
